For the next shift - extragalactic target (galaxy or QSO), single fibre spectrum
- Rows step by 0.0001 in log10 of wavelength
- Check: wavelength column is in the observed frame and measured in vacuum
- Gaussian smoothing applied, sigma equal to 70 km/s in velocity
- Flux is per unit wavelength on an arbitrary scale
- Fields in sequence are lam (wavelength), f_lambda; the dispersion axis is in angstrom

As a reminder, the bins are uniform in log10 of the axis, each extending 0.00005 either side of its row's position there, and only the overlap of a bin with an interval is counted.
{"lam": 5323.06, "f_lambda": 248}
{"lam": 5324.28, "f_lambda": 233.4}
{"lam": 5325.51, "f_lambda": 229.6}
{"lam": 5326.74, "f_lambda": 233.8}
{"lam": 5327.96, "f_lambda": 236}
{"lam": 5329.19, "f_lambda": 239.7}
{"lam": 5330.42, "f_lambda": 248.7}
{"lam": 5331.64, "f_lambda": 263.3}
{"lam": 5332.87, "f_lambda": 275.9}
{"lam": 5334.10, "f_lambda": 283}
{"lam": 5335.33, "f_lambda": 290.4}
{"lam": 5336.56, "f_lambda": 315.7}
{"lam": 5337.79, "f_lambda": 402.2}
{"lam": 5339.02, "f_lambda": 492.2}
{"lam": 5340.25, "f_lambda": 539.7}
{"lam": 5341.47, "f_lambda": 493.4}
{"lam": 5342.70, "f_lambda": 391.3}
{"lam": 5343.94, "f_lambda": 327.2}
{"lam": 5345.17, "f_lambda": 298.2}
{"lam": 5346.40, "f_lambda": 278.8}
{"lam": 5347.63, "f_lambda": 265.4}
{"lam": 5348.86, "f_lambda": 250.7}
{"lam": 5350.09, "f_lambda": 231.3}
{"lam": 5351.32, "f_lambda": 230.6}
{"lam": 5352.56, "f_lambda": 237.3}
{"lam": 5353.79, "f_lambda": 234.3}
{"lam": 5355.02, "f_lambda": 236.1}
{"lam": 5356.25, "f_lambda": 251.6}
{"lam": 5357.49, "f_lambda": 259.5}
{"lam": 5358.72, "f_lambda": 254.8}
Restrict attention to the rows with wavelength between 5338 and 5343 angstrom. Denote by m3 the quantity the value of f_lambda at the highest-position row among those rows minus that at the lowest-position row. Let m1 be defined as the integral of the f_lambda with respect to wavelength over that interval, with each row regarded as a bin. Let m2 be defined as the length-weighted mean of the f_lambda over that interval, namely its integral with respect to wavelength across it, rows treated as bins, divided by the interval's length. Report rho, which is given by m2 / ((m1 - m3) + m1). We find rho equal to 0.098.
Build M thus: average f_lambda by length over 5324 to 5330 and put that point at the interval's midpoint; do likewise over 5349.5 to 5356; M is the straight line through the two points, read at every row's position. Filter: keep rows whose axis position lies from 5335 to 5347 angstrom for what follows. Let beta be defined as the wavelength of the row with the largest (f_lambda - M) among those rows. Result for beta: 5340.25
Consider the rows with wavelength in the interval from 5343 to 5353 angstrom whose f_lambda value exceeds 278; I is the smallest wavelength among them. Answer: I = 5343.94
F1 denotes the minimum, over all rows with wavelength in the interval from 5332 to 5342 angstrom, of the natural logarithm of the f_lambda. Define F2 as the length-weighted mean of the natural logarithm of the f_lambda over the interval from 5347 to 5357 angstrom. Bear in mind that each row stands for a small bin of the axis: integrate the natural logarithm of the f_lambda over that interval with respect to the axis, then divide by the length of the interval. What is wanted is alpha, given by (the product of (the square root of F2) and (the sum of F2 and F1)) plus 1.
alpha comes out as 27.0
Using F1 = 5.62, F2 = 5.49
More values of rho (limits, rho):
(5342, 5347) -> 0.097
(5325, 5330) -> 0.100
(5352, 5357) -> 0.101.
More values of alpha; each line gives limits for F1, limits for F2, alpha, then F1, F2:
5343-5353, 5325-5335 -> 26.8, 5.44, 5.53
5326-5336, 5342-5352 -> 27.3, 5.45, 5.63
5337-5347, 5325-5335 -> 27.2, 5.63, 5.53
